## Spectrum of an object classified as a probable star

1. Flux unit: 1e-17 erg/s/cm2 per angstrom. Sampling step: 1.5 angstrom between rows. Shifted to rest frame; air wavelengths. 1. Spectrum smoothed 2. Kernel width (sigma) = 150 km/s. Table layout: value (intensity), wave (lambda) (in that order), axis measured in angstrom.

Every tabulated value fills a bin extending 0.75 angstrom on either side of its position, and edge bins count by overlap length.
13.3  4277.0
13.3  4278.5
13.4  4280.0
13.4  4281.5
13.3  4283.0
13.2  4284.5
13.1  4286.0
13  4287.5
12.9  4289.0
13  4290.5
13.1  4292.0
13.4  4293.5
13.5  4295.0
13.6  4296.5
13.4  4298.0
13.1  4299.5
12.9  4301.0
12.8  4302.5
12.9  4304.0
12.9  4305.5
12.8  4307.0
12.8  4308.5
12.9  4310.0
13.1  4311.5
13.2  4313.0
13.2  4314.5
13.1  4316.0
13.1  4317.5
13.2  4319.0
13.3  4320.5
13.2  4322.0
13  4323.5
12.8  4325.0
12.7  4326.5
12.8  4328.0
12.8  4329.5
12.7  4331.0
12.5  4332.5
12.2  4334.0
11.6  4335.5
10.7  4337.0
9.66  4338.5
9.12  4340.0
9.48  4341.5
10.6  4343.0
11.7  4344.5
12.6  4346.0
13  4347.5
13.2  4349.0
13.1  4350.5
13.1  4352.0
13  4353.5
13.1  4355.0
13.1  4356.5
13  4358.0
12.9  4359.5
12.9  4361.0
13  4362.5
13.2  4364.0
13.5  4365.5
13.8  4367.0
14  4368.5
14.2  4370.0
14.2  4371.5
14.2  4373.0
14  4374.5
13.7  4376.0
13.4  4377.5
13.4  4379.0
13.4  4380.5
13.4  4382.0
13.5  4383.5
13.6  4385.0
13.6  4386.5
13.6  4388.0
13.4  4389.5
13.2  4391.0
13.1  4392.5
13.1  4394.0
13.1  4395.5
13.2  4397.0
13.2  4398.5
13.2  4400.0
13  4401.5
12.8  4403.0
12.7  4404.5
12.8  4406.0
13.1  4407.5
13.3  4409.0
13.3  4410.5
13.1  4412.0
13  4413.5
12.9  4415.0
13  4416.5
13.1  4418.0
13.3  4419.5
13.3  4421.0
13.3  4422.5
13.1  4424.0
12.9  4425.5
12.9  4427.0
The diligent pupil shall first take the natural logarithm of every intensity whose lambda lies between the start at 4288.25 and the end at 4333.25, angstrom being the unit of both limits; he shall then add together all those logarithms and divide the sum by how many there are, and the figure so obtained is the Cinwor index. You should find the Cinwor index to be 2.57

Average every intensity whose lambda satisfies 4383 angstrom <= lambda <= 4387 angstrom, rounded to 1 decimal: 13.6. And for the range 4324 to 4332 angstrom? 12.8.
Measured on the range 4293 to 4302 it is 13.3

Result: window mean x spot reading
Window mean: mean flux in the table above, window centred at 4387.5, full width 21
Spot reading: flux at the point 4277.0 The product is 178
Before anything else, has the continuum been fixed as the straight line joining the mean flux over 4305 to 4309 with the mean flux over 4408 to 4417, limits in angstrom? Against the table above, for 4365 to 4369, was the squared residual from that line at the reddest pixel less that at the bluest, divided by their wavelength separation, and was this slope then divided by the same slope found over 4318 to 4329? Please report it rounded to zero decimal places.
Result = -21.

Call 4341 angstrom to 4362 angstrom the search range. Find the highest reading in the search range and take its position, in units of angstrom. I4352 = 4349.0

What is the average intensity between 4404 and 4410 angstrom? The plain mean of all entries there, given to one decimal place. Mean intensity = 13.0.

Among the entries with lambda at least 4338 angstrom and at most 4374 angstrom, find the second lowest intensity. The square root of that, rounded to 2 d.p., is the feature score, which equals 3.08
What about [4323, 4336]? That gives 3.49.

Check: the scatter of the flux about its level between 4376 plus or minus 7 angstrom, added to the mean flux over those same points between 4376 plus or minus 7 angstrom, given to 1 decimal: 14.1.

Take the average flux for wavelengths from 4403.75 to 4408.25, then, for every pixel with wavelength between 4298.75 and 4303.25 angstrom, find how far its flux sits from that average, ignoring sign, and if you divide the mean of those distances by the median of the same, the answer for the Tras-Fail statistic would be 1.67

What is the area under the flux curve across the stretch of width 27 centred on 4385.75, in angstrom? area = 363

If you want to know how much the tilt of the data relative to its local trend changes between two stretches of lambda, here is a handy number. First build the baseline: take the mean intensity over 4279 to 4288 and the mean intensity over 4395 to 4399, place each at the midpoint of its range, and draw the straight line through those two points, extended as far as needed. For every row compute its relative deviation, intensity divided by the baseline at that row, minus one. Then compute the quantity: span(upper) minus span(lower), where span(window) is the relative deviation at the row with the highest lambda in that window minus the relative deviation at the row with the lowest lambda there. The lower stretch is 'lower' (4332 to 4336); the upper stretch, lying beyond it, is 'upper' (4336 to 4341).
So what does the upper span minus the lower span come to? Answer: -0.052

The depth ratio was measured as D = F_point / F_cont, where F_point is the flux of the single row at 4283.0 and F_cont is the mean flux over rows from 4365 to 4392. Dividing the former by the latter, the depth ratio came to 0.97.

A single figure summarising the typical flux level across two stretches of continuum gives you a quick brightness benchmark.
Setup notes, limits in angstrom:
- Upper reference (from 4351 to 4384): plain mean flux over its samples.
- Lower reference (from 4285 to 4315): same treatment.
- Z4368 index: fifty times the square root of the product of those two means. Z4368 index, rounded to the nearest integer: 663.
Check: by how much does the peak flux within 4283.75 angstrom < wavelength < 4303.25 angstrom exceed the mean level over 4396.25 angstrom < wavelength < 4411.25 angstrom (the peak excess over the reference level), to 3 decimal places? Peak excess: 0.540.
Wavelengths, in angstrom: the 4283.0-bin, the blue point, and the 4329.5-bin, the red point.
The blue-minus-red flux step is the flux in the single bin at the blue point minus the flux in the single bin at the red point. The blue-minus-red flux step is 0.50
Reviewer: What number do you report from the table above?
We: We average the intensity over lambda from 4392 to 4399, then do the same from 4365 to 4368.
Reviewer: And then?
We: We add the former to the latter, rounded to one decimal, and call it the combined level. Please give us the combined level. 26.8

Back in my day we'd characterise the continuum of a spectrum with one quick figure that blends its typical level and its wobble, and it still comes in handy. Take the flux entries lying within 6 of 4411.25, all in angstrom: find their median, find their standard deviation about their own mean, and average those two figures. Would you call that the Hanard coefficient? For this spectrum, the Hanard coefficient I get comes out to 6.61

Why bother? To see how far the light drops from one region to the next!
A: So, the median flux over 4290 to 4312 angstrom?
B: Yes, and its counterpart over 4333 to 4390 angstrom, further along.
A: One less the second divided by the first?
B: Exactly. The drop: -0.012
